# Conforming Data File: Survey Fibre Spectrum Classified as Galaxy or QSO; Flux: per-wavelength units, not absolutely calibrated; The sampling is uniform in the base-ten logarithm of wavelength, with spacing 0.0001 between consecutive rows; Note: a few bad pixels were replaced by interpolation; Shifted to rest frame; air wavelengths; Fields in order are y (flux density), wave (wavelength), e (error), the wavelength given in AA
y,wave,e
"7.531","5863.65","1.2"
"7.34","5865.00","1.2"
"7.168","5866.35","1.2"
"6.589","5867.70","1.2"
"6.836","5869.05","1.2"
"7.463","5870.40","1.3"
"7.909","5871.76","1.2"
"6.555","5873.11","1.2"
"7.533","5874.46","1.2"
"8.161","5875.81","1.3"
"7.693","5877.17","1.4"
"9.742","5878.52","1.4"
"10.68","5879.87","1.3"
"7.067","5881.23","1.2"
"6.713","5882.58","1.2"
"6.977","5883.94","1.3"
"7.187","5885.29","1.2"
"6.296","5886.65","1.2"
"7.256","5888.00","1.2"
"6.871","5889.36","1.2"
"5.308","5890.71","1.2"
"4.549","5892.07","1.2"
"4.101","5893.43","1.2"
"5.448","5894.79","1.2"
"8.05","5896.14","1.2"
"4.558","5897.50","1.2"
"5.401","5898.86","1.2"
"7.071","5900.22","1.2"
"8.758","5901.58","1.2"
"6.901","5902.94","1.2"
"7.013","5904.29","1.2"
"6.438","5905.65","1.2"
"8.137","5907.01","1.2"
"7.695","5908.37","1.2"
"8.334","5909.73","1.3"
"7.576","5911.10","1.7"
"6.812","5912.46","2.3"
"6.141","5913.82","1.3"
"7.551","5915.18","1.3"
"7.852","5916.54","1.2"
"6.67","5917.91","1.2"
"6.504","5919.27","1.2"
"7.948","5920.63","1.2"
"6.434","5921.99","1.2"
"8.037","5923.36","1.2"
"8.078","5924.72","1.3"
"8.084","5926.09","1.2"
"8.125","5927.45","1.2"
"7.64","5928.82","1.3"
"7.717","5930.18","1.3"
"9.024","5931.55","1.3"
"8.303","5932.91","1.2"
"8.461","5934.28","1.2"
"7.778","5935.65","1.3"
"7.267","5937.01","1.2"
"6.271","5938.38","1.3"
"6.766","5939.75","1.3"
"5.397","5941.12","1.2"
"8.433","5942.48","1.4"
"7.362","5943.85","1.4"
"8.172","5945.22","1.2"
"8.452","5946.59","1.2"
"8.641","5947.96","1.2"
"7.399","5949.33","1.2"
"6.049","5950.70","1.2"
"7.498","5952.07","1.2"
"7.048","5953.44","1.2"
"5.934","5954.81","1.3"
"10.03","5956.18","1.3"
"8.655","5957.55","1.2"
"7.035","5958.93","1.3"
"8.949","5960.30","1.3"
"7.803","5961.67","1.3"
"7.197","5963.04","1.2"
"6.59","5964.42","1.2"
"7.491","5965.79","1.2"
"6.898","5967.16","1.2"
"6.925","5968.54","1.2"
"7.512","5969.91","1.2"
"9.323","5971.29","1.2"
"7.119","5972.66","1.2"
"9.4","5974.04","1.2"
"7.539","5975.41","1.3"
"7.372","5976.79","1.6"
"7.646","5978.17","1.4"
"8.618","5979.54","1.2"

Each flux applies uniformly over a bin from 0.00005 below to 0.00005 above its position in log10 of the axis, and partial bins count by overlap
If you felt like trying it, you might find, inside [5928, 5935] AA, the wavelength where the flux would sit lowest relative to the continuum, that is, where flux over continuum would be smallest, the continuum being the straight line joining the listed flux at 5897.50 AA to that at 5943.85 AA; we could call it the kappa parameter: 5930.18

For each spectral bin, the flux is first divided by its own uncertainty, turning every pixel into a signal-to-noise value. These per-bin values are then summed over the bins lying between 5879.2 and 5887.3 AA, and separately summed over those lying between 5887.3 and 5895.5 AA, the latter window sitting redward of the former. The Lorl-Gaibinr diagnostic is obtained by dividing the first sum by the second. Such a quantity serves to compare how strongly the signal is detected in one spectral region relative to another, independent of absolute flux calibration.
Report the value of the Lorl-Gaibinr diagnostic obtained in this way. 1.30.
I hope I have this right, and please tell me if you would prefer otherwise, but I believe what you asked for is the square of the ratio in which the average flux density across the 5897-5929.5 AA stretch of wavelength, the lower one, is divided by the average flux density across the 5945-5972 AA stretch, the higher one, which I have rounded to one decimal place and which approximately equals 0.9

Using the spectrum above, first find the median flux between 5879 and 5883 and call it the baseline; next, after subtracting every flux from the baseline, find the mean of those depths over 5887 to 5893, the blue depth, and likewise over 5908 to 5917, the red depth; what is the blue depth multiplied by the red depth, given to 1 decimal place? -0.4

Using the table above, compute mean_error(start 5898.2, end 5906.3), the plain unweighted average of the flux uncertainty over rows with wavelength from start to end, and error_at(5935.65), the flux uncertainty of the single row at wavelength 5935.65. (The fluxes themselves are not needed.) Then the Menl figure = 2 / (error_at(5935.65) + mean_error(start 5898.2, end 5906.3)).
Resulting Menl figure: 0.800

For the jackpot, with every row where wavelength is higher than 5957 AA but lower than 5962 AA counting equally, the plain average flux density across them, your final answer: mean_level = 8.11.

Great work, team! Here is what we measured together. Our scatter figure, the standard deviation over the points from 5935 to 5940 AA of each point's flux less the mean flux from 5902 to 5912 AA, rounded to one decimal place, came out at 0.6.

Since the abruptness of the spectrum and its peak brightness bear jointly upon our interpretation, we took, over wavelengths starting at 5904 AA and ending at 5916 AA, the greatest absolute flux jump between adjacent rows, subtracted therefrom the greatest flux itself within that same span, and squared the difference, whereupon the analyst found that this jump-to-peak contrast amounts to 44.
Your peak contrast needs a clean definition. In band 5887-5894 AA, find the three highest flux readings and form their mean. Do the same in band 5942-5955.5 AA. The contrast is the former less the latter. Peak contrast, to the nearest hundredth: -2.03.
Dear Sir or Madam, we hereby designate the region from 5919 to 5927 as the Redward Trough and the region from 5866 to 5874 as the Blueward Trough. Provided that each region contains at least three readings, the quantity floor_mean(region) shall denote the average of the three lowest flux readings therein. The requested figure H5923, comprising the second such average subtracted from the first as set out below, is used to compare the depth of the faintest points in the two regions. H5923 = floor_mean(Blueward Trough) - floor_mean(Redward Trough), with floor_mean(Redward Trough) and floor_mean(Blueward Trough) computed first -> -0.3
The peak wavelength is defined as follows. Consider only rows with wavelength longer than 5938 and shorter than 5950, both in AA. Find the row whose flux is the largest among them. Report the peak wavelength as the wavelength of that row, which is 5947.96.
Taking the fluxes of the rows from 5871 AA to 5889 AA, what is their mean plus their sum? 107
